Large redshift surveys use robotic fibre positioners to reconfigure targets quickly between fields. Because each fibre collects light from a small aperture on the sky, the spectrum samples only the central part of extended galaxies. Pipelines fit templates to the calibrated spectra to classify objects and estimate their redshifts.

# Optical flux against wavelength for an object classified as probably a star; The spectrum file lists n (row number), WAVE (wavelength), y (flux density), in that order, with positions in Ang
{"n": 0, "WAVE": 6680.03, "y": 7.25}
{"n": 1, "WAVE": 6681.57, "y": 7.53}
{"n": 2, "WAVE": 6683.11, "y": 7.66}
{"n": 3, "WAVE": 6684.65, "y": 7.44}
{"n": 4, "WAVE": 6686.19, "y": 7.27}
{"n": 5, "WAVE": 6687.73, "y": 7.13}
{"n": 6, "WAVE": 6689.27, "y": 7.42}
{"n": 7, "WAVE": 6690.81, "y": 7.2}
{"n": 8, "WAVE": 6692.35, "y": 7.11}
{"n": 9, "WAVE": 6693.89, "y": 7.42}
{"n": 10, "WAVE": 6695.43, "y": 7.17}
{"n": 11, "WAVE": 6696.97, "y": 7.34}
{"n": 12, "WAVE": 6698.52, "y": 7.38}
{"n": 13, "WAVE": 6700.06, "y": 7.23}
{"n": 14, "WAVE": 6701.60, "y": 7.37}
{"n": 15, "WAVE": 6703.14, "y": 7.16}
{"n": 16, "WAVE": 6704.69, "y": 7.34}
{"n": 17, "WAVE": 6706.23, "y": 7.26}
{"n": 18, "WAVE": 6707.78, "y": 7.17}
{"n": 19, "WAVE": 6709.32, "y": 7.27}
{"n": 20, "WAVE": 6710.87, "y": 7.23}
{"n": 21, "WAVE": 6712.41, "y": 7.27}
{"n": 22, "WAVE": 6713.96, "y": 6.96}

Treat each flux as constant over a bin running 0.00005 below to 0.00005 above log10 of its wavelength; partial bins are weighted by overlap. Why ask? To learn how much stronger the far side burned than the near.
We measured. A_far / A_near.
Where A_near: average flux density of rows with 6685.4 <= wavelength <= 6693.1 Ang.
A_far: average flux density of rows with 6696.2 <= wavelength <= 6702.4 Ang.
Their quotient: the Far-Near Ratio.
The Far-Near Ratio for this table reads 1.01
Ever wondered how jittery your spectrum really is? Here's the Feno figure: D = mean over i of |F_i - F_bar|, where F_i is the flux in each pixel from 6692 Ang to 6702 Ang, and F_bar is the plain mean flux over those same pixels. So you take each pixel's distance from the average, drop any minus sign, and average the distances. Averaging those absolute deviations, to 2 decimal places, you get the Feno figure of 0.10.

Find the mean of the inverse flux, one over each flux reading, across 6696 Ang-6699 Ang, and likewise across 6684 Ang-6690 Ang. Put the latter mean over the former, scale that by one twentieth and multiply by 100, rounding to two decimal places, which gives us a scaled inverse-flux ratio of 5.03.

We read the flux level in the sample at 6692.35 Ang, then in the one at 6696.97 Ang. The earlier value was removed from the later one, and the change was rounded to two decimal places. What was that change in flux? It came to 0.23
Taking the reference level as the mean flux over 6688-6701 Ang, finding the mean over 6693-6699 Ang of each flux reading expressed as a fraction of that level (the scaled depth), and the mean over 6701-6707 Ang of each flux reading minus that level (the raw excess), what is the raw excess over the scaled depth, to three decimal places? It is -0.001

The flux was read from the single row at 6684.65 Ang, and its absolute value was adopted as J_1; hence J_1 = 7.44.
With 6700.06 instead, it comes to 7.23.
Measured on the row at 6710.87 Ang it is 7.23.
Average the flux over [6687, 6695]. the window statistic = 7.26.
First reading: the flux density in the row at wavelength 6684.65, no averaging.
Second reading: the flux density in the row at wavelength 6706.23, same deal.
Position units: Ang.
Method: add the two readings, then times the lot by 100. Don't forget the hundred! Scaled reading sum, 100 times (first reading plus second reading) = 1470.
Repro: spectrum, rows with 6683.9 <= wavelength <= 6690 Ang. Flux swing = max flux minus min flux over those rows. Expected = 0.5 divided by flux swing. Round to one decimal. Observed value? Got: 1.6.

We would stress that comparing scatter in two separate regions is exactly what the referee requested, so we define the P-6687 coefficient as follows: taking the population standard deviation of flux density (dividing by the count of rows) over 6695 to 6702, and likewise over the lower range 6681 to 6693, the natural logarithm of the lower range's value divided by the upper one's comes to 0.80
